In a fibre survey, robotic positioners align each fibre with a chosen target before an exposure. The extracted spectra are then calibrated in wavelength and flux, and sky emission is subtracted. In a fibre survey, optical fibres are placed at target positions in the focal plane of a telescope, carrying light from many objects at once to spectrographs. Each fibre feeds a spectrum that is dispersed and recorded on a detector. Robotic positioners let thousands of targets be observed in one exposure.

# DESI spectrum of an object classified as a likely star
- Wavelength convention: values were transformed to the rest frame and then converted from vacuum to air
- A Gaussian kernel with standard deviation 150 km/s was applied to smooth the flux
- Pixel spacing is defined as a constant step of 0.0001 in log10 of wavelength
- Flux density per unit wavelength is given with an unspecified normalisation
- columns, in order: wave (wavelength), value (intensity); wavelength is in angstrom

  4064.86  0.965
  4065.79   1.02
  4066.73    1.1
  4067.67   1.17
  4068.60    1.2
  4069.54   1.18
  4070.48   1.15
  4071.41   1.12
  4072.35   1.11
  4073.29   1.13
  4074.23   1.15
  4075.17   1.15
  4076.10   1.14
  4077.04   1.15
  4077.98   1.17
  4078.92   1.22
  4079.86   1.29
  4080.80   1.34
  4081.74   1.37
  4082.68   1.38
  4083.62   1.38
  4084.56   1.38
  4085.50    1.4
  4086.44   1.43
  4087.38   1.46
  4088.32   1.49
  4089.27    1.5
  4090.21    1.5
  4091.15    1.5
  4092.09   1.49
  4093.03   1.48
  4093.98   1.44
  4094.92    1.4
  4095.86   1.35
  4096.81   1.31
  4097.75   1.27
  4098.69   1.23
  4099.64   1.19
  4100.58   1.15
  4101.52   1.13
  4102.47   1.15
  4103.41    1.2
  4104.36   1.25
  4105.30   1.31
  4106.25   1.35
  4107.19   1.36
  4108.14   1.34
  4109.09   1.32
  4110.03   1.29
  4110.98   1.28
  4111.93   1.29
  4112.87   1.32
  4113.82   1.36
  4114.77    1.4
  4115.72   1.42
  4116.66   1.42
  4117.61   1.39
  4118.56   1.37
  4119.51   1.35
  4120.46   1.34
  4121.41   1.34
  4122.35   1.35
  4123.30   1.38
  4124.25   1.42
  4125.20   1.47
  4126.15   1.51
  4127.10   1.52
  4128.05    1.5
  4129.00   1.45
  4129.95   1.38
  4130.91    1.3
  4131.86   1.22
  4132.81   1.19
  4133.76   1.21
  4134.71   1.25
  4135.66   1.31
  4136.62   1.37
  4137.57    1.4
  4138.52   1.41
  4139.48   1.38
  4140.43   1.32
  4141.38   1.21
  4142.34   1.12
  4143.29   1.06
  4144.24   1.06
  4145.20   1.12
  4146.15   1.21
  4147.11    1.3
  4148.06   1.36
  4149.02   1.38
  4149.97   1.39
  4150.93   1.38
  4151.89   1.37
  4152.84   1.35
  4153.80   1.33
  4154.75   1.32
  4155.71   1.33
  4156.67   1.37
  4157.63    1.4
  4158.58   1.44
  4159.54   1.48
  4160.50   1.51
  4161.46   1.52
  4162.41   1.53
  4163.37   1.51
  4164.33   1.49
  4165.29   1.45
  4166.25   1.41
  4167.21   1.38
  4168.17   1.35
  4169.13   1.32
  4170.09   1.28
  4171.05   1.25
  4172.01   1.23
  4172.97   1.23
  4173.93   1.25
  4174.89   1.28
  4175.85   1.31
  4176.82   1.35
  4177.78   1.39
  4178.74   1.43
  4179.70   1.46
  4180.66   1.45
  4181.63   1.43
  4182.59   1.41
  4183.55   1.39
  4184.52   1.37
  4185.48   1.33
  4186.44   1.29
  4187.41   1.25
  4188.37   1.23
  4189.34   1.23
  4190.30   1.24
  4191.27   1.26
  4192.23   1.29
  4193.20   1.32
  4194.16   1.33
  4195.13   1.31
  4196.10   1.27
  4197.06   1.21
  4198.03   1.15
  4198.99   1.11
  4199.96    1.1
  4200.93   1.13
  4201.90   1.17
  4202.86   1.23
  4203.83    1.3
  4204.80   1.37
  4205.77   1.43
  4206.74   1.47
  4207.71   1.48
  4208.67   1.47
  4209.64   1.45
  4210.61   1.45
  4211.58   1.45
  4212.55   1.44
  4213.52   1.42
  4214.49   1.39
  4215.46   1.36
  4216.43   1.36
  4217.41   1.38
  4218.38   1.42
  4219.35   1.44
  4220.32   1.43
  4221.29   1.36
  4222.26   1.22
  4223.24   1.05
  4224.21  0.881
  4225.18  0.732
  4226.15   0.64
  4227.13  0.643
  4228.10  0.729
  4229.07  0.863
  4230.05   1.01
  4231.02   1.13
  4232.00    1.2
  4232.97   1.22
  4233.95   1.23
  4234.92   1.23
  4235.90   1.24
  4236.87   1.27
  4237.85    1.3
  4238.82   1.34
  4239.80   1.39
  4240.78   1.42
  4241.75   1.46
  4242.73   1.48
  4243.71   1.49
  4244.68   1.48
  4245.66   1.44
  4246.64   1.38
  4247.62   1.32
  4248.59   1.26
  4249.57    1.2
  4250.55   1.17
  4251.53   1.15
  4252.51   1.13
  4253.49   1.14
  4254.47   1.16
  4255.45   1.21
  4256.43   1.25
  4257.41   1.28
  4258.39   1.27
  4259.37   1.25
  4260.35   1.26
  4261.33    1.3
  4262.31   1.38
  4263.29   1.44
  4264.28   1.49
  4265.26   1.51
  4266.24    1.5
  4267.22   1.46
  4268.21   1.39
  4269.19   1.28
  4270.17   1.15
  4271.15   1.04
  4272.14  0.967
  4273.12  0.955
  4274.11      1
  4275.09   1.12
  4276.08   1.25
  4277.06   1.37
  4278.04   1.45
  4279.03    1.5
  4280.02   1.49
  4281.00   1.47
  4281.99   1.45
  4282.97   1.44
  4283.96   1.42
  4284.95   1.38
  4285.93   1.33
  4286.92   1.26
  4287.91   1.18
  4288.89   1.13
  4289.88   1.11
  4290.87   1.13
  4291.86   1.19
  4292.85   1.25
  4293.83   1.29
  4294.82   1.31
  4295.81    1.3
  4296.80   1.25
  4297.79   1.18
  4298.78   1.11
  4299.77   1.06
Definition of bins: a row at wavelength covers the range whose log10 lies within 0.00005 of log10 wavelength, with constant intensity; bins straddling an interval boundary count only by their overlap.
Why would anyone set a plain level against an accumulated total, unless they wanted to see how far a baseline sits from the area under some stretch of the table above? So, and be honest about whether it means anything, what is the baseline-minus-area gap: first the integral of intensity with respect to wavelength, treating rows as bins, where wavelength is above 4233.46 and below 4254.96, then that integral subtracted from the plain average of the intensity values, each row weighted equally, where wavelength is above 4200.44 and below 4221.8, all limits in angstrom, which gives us -26.64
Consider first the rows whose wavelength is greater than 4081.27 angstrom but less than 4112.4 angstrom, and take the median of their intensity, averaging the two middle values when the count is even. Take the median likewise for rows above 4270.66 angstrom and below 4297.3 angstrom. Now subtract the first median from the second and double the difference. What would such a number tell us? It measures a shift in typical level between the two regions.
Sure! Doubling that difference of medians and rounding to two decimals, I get -0.18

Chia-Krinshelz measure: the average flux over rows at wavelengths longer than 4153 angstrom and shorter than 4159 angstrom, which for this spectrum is 1.36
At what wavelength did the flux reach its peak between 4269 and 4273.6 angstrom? 4269.19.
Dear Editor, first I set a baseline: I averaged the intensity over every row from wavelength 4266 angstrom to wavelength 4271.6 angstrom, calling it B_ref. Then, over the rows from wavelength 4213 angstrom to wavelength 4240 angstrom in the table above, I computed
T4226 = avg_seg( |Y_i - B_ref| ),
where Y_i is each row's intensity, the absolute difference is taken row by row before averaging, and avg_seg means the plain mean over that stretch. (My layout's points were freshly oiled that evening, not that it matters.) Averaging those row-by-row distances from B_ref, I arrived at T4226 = 0.20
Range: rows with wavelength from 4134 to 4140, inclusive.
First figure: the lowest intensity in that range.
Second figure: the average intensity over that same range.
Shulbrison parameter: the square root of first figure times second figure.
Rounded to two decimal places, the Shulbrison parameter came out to 1.30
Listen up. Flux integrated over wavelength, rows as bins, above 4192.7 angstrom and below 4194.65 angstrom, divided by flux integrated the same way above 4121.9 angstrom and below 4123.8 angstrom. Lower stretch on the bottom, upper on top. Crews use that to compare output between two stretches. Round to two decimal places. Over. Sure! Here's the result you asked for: 0.99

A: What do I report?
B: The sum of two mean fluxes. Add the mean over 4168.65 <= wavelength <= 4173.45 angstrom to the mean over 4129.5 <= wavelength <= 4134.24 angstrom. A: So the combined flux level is 2.52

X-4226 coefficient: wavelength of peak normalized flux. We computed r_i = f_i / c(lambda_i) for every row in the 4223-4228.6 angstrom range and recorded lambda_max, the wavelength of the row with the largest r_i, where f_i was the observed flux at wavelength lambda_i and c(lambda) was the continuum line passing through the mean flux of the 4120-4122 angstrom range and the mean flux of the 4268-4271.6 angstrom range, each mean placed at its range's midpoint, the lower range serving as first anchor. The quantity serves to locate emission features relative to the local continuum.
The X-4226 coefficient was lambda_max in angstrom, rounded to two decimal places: 4223.24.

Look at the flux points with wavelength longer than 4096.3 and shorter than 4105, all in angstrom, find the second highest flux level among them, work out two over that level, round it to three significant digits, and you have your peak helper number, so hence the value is 1.57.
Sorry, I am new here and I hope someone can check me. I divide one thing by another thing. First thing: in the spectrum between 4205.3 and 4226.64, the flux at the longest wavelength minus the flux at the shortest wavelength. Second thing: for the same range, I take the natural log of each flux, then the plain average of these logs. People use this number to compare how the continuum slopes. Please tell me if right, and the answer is -3.2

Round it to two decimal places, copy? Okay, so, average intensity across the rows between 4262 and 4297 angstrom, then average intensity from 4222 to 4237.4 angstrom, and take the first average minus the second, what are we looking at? 0.28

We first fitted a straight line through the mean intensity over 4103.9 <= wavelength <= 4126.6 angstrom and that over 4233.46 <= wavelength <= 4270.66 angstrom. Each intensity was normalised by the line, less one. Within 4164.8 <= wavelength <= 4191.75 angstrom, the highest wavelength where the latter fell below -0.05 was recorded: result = 4191.27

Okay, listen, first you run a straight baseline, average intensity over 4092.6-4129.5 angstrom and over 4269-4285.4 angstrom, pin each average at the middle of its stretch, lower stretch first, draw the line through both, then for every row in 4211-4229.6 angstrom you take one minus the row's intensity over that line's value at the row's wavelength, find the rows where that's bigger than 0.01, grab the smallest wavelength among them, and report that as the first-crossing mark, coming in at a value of 4222.26 angstrom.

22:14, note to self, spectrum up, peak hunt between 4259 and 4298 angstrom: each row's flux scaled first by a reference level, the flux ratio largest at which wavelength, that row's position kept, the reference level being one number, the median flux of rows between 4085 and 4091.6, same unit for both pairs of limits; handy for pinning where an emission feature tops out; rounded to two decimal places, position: 4265.26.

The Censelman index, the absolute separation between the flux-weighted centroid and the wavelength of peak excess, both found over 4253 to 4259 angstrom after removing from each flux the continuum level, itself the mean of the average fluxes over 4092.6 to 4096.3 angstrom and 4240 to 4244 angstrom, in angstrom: 1.9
